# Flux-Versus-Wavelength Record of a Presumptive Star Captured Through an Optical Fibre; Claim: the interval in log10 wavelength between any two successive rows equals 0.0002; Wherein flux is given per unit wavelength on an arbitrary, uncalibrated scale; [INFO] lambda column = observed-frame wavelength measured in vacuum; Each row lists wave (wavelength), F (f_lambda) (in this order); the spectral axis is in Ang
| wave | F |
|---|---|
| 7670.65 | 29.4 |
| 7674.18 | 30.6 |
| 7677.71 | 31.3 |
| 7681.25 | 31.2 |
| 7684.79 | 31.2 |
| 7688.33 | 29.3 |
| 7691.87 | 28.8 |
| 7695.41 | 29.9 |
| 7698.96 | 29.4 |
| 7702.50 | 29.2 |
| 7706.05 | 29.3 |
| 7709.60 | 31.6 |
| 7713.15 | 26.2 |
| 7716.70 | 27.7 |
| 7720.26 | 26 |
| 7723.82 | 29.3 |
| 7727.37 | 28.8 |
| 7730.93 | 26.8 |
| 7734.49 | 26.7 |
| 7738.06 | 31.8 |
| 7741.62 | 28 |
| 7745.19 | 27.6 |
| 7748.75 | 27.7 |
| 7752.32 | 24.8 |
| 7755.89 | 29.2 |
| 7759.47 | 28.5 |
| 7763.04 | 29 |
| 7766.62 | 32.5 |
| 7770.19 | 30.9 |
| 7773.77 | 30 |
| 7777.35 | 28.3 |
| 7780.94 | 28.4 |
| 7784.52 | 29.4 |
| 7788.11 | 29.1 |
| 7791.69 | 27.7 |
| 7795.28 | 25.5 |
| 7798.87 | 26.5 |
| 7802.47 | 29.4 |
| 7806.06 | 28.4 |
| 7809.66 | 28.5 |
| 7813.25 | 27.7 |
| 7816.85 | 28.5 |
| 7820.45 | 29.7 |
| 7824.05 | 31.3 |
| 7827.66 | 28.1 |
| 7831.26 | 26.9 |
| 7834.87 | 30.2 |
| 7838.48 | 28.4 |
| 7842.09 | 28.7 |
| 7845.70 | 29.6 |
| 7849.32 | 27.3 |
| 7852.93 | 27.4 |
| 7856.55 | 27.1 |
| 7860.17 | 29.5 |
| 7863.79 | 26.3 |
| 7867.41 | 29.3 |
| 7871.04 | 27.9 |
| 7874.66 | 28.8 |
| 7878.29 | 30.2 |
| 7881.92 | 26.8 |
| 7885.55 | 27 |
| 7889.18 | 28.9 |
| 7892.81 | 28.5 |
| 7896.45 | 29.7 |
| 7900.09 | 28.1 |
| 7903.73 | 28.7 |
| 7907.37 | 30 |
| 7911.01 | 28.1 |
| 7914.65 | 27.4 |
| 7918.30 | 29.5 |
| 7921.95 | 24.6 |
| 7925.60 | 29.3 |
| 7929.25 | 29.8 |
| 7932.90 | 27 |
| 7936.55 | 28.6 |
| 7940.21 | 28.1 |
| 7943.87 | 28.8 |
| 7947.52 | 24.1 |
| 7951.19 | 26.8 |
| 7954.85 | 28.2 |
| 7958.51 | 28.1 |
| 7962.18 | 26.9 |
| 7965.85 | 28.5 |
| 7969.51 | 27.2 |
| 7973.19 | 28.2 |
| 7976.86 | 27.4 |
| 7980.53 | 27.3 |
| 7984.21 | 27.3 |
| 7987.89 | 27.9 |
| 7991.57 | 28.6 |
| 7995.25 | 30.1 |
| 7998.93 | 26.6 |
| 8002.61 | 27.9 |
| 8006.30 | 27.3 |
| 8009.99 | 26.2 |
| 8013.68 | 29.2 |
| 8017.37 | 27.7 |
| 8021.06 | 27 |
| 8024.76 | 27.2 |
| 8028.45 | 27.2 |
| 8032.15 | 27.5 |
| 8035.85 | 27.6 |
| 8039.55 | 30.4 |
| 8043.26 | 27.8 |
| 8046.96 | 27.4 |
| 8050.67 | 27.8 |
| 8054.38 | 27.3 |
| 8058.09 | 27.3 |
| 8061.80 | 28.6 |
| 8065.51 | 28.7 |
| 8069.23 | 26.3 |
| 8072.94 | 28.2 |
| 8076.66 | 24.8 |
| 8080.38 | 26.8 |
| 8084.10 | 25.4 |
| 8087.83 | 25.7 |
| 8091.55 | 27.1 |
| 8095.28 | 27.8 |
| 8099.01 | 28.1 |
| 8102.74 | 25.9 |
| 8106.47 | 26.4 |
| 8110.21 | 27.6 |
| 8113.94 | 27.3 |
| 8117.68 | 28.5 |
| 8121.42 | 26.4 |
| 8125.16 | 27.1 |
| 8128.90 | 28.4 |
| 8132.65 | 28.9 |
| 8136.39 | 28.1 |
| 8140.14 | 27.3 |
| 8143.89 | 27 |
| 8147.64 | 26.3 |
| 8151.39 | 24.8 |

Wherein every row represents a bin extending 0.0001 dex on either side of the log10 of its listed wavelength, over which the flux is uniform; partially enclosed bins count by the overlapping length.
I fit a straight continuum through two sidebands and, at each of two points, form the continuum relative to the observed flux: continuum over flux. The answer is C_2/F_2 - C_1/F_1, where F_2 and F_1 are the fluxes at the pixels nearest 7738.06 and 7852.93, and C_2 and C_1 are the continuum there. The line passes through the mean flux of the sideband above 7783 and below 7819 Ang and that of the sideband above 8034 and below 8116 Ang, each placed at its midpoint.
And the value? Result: -0.13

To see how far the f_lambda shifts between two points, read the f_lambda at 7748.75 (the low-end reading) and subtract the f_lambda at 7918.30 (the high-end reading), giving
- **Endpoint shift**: -1.8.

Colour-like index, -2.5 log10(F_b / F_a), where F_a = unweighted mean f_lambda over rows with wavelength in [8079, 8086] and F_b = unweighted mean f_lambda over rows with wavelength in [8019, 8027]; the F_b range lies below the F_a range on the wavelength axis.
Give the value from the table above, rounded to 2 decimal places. -0.04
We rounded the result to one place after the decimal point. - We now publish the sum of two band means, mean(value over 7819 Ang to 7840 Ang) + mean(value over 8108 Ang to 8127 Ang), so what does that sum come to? 56.5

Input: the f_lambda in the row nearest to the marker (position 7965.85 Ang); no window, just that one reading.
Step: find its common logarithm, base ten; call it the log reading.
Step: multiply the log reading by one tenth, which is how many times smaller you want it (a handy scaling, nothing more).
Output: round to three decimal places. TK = 0.145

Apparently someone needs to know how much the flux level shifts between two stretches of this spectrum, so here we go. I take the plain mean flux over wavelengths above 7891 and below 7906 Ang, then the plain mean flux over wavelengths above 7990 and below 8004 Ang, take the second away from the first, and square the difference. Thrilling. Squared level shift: 0.2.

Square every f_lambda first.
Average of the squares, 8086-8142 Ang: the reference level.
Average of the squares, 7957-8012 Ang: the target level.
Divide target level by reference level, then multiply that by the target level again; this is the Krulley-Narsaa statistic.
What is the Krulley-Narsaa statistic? 787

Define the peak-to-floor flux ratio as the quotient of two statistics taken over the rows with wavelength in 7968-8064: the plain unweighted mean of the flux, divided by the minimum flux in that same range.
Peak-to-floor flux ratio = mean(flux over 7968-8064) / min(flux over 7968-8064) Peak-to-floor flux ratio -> 1.06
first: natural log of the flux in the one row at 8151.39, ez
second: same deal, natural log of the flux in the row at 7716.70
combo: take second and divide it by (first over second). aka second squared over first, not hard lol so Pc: 3.44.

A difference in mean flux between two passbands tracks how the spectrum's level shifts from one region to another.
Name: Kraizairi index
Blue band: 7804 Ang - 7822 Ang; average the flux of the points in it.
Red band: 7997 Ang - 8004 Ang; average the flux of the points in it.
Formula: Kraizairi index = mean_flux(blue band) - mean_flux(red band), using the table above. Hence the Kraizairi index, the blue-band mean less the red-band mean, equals 1.3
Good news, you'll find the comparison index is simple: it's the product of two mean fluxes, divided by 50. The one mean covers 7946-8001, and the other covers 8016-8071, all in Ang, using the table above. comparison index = 15.3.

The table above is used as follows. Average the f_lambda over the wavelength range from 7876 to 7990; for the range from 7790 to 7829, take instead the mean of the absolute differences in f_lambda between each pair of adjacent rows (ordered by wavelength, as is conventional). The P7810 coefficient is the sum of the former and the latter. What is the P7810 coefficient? 29.4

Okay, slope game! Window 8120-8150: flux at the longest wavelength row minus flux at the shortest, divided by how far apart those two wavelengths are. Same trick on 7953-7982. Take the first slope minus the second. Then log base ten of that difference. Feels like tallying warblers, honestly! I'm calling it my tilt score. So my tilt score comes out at -1.5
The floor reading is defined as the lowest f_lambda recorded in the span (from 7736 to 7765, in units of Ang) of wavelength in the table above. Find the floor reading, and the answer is 24.8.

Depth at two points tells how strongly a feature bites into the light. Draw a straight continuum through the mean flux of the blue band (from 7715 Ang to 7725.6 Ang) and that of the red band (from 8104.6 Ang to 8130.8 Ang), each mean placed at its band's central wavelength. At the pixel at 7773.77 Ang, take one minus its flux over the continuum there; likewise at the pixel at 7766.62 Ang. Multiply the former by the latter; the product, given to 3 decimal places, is 0.015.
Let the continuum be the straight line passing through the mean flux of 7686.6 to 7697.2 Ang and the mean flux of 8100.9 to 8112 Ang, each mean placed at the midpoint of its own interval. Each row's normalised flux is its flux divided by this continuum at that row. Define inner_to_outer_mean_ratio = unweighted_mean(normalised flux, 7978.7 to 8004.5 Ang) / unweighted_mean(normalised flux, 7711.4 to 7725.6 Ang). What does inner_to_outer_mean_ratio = 1.09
